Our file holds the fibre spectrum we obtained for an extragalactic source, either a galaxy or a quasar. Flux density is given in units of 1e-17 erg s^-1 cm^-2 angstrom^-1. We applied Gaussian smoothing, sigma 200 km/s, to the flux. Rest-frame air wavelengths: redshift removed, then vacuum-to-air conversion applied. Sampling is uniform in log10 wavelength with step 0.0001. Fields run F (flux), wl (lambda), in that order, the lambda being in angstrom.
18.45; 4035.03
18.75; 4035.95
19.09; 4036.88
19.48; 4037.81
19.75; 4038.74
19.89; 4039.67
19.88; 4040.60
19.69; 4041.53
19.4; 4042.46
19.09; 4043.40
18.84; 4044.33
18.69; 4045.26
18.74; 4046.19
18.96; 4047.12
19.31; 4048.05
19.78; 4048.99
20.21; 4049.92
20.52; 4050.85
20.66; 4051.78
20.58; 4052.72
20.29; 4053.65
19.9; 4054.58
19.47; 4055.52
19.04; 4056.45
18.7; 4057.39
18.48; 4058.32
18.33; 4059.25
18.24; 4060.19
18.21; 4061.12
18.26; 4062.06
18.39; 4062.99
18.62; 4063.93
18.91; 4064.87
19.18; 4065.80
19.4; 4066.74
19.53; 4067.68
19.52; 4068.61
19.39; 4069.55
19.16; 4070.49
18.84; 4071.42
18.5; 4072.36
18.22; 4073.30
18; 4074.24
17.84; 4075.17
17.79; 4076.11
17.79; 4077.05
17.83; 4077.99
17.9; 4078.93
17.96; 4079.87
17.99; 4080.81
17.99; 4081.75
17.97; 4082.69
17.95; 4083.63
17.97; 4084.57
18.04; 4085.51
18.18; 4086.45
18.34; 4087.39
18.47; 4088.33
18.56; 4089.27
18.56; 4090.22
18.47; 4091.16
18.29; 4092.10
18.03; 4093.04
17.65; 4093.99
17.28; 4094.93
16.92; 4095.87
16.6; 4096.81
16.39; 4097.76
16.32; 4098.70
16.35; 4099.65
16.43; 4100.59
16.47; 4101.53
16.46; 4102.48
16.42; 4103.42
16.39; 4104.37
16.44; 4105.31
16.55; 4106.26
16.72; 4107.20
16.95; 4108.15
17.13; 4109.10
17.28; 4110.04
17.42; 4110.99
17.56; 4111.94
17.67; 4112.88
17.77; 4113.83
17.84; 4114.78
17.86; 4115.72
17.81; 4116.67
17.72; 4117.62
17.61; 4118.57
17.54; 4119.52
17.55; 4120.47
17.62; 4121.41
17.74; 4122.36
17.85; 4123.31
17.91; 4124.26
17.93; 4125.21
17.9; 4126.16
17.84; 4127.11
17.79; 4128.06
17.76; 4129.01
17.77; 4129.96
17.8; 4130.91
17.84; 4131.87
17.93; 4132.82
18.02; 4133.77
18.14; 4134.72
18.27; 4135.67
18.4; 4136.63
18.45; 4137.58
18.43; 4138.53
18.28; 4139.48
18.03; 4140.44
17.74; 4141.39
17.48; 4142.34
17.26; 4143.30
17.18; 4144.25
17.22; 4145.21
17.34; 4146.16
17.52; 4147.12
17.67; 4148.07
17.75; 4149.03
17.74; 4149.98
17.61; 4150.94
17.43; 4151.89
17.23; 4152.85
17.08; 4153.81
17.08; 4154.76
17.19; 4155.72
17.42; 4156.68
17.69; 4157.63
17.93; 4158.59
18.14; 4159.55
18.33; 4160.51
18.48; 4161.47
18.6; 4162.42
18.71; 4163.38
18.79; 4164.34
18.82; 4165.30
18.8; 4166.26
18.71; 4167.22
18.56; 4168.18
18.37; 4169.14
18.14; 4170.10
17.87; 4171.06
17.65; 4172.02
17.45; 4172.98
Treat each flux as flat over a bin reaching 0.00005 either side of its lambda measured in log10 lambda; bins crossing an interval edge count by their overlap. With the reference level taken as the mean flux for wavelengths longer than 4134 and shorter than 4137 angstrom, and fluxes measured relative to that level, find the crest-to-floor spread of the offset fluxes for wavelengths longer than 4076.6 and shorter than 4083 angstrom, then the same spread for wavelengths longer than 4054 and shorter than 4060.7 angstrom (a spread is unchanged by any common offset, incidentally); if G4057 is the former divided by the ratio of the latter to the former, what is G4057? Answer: 0.02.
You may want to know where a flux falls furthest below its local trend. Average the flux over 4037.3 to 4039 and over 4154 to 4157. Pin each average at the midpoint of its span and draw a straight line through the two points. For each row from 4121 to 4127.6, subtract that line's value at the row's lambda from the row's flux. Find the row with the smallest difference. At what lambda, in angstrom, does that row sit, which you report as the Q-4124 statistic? 4121.41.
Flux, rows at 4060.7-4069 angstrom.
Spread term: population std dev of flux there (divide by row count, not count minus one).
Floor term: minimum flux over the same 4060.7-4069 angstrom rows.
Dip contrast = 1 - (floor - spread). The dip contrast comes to -16.7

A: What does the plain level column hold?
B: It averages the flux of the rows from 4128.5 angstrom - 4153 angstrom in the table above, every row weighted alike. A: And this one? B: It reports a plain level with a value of 17.8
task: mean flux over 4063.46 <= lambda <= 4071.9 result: 19.2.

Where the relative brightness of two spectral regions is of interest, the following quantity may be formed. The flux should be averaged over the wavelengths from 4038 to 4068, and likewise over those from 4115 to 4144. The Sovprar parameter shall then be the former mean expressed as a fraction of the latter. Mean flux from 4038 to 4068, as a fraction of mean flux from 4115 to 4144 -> 1.08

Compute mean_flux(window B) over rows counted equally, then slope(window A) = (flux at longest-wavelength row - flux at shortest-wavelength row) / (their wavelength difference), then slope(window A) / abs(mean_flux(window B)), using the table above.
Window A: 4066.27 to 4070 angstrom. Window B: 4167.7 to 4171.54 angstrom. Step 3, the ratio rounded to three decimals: 0.000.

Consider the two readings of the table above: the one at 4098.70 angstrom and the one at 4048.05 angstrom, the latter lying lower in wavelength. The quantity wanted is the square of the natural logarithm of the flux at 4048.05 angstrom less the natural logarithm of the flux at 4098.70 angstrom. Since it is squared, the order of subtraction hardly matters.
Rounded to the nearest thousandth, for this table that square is 0.028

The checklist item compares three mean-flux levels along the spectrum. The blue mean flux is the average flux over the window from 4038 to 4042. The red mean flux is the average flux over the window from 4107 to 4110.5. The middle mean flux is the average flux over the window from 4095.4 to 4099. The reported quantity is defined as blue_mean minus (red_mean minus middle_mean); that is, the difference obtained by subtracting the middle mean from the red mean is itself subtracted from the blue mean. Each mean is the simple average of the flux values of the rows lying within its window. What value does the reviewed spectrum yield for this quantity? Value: 19.3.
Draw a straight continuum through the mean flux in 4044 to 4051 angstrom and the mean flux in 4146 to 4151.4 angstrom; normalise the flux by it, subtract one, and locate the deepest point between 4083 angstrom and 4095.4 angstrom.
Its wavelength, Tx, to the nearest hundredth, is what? 4094.93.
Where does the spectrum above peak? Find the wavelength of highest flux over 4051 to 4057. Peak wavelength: 4051.78 angstrom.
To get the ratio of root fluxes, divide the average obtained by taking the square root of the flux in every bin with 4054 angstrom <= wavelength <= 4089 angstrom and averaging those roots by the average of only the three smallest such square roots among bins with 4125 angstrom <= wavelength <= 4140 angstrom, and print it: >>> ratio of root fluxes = 1.020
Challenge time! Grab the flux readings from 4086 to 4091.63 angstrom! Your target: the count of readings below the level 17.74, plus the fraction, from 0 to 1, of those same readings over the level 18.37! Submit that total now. 0.67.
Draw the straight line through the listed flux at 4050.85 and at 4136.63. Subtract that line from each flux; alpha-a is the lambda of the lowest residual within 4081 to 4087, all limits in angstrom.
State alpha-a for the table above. 4081.75 angstrom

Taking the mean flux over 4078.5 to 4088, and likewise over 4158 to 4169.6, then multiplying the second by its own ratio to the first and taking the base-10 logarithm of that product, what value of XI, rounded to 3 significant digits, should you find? 1.28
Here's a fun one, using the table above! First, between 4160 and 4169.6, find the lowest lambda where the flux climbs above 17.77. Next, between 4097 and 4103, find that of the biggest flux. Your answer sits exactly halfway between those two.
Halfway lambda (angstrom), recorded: 4131.0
